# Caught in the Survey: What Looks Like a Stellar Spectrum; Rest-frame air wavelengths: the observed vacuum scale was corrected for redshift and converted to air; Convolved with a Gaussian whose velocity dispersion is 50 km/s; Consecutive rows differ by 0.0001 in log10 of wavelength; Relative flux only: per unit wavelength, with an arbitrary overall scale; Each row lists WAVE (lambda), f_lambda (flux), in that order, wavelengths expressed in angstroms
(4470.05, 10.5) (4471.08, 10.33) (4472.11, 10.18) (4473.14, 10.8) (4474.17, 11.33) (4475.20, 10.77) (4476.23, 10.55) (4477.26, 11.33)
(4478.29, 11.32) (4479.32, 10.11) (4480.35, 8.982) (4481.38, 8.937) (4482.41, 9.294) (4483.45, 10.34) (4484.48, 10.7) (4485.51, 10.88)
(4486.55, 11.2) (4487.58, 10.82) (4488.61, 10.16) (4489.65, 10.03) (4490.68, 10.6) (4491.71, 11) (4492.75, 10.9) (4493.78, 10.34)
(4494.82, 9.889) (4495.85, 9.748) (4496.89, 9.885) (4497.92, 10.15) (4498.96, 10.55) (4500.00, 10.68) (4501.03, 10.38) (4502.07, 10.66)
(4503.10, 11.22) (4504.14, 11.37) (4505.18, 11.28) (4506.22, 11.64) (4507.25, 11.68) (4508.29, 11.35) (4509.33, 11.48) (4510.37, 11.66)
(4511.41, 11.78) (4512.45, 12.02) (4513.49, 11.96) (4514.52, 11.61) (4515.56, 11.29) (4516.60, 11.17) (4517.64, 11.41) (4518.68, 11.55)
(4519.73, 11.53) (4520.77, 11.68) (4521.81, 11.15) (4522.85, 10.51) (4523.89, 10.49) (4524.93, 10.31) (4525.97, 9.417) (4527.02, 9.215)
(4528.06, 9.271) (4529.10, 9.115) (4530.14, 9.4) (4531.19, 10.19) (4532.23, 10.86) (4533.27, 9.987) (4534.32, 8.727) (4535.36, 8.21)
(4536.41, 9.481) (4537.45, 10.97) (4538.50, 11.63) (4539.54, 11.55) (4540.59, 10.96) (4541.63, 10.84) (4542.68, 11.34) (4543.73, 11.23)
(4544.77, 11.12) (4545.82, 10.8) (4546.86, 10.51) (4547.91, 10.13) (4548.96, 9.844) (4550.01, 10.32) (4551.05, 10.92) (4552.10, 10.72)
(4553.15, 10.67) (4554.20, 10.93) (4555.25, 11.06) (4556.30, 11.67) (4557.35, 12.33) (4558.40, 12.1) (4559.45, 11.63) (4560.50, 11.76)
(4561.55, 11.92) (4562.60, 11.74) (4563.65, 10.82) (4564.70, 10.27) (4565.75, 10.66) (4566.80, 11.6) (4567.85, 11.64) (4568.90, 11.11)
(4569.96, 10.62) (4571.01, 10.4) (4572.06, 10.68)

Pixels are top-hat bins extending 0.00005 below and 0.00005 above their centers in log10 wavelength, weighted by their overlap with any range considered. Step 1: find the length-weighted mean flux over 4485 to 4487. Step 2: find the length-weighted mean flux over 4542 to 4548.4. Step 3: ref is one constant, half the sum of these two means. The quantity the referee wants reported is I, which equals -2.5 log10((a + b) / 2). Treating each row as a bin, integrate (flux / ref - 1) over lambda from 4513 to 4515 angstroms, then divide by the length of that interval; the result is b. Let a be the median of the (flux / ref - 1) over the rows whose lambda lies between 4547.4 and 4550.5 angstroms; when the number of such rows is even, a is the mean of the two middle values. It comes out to 6.3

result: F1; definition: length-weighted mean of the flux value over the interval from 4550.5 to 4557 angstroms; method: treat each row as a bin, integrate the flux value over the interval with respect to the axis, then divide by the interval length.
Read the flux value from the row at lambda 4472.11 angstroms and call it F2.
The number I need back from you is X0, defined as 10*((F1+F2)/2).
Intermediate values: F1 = 11.0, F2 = 10.18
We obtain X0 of 106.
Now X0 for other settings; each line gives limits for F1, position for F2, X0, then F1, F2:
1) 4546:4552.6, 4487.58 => 106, 10.4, 10.82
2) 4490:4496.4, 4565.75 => 105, 10.4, 10.66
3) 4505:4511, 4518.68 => 115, 11.5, 11.55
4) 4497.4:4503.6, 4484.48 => 107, 10.6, 10.7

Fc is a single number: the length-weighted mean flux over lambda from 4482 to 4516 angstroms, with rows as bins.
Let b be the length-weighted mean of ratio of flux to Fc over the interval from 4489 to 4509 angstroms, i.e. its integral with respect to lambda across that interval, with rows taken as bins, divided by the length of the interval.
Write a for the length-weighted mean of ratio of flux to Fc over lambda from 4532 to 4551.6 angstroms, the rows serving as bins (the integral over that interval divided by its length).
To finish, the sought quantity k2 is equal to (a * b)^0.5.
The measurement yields 0.98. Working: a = 0.97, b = 0.98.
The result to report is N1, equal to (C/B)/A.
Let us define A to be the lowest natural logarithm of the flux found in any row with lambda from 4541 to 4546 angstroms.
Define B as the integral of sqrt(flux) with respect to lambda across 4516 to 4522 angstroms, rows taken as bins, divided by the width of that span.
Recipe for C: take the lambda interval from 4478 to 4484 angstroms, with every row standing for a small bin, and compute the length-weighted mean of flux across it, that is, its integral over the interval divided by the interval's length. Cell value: 1.22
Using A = 2.38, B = 3.38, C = 9.8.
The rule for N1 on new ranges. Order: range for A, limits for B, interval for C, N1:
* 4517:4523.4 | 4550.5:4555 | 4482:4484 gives 1.27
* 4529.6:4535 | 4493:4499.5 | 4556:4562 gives 1.73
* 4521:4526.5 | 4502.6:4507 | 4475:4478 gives 1.44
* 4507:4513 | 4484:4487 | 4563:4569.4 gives 1.38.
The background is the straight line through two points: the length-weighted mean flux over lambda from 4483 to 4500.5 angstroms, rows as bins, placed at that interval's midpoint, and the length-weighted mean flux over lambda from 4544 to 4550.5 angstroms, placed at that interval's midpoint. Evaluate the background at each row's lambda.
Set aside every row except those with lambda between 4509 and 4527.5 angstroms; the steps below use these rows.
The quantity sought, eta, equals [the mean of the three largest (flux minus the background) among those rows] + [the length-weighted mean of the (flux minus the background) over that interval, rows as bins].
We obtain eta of 2.1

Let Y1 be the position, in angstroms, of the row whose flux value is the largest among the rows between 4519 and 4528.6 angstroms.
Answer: 4520.77 angstroms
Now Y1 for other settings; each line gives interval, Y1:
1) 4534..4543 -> 4538.50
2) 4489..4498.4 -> 4491.71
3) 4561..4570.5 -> 4561.55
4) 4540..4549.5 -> 4542.68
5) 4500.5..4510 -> 4507.25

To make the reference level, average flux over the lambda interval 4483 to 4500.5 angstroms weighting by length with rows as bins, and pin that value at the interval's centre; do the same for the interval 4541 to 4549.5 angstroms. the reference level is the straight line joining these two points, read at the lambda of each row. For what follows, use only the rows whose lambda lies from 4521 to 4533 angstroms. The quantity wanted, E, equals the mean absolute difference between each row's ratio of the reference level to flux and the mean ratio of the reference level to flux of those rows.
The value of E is 0.07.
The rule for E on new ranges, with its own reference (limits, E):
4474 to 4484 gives 0.08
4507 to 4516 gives 0.02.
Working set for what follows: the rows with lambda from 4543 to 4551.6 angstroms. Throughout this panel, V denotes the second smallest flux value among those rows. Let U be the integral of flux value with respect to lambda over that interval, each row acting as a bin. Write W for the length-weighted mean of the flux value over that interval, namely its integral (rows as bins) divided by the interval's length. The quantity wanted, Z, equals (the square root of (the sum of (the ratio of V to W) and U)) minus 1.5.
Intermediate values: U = 91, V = 10.13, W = 10.6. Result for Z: 8.11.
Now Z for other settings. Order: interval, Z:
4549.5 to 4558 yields 8.26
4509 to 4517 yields 8.20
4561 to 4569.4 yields 8.26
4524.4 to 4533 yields 7.70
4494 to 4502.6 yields 7.94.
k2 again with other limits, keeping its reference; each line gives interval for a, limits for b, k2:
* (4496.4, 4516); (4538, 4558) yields 1.02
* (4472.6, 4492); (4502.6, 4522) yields 1.01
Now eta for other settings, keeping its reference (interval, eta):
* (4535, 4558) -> 1.7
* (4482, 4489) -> 0.6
